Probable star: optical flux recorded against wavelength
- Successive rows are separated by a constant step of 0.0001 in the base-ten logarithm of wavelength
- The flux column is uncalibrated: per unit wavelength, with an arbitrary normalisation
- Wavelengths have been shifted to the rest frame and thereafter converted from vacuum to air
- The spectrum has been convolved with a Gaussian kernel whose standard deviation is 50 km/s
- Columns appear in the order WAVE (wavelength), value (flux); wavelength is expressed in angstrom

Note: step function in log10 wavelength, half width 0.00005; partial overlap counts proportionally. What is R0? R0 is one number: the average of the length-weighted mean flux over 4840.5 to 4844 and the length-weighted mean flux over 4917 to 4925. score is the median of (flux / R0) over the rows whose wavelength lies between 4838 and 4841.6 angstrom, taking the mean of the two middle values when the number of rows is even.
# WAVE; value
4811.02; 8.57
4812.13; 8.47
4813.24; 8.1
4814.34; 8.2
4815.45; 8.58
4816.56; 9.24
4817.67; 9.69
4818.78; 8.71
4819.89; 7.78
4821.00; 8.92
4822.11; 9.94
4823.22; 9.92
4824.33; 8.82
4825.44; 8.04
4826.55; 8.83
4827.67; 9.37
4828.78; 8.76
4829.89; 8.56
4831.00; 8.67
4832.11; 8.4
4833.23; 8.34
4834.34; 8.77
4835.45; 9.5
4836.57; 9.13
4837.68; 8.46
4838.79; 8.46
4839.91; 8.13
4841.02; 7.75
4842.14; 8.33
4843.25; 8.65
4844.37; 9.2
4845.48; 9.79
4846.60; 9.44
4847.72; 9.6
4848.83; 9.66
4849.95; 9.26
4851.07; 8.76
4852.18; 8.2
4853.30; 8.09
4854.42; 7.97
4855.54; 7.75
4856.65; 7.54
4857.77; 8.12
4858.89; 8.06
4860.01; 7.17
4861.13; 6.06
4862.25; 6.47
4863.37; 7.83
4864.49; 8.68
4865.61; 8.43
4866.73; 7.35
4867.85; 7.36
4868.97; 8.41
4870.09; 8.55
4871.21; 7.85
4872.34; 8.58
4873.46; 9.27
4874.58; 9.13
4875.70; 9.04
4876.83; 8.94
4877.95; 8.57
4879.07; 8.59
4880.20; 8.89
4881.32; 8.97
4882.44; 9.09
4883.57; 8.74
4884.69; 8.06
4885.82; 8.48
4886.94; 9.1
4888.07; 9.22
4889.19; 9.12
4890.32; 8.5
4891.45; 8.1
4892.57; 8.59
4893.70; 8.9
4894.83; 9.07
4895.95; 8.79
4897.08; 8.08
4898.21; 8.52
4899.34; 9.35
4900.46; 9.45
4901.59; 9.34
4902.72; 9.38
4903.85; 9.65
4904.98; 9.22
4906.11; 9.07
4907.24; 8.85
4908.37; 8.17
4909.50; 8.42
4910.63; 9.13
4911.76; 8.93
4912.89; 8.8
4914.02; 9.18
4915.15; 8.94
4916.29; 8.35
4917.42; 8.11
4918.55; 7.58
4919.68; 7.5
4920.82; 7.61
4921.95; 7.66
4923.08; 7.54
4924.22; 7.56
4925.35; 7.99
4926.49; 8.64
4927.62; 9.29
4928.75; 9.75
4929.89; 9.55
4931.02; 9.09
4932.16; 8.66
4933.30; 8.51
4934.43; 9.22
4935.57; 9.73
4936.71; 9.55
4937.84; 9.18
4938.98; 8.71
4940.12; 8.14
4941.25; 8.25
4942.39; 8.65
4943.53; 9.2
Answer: 1.02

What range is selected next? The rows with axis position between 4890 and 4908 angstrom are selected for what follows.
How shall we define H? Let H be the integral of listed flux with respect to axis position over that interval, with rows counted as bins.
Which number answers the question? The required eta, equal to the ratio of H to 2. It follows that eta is 80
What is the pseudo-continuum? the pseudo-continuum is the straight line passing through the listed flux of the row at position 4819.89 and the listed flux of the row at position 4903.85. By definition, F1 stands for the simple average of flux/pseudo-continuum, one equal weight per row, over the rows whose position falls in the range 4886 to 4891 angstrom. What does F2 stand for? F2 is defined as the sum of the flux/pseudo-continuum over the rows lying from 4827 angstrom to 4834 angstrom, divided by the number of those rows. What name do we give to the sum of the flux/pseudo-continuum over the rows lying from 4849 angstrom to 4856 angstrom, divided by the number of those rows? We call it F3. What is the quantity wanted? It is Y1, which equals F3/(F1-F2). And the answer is -8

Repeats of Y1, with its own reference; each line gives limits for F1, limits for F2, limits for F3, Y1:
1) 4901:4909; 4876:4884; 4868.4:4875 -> -36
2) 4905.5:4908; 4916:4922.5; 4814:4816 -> 8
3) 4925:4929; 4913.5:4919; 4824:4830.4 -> 40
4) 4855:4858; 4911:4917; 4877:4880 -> 77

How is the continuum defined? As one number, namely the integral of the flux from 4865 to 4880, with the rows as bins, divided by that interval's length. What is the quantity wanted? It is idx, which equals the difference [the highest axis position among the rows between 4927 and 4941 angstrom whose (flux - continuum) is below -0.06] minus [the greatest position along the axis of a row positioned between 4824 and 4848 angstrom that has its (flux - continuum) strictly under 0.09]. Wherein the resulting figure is 98.0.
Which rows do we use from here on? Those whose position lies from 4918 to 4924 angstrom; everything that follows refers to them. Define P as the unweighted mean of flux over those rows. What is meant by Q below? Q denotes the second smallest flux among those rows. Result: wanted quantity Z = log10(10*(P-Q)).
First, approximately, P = 7.58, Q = 7.54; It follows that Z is -0.4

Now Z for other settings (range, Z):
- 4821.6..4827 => 0.5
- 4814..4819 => 0.5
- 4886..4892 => 0.5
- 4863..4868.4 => 0.8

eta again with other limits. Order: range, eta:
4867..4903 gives 157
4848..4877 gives 119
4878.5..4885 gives 28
